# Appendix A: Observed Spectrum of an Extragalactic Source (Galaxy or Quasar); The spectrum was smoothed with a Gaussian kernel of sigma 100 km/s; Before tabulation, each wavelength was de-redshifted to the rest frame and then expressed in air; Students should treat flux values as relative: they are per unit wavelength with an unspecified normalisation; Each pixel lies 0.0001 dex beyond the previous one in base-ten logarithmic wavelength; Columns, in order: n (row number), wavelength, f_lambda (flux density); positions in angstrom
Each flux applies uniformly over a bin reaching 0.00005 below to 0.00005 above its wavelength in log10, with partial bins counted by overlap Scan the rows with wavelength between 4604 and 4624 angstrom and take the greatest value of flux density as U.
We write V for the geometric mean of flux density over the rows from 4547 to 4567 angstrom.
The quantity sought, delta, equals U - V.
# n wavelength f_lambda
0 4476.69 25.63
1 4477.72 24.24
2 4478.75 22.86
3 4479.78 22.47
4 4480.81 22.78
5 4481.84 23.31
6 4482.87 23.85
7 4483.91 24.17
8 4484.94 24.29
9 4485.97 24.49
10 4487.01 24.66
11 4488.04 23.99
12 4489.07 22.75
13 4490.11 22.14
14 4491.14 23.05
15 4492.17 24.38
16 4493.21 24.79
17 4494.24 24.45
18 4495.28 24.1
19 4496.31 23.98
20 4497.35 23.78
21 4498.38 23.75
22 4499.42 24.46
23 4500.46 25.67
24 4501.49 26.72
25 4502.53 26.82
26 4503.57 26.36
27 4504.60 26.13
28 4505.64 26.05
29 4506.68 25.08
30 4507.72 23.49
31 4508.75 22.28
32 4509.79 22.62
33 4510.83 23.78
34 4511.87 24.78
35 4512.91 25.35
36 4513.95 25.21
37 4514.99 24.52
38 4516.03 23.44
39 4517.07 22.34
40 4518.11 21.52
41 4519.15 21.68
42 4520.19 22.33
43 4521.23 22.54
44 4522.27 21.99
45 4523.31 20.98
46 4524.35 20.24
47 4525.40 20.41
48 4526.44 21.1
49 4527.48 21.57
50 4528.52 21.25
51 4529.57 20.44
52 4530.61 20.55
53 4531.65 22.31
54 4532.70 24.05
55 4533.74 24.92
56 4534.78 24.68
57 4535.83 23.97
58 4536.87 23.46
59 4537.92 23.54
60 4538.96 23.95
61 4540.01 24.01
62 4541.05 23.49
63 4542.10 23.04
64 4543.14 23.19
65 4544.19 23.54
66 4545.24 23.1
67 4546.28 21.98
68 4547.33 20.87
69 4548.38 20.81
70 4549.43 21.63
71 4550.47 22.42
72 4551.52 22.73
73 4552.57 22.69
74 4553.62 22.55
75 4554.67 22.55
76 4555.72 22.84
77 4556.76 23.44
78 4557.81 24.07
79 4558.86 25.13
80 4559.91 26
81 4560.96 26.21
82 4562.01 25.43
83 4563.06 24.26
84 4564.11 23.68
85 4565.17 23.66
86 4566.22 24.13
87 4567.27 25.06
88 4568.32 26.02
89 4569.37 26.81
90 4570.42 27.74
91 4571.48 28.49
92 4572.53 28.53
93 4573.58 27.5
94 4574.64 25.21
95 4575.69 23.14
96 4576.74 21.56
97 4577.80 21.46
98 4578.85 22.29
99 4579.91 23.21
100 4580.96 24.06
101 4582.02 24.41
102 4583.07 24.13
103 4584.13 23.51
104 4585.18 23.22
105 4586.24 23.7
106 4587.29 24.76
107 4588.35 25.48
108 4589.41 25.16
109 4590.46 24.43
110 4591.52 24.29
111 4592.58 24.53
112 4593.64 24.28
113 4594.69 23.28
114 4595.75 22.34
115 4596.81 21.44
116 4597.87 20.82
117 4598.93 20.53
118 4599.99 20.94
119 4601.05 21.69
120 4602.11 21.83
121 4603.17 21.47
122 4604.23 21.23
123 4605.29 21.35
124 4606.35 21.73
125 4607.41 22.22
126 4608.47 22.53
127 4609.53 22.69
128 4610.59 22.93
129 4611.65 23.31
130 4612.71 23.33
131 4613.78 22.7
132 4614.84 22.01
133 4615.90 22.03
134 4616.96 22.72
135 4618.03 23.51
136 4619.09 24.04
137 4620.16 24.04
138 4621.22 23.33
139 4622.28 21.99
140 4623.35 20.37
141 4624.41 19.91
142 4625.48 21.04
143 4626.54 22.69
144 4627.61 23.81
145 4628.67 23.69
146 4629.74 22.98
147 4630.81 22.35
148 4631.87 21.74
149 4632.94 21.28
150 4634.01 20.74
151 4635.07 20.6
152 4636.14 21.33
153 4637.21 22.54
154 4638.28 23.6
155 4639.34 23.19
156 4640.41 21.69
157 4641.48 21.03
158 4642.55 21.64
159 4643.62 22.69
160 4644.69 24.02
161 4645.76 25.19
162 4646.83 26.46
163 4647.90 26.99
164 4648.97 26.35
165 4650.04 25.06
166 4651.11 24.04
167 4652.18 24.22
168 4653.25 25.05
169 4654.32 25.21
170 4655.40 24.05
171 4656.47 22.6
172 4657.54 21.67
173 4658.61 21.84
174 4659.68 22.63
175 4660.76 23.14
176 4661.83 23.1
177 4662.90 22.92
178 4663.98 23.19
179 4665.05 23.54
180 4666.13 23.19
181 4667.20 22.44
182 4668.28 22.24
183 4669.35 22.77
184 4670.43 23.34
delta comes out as 0.7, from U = 24.04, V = 23.4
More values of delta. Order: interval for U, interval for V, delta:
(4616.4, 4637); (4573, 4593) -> 0.1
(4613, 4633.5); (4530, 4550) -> 1.1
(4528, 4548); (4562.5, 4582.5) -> 0.2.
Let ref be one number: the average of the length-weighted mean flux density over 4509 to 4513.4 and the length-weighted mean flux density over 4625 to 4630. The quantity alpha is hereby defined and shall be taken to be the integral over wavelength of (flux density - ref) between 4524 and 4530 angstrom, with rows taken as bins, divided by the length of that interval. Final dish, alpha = -2.6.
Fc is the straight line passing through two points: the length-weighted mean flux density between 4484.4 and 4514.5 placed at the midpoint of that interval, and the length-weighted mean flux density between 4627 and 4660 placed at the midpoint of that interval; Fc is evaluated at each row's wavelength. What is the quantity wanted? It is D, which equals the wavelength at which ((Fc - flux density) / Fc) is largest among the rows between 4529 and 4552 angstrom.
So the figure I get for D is 4529.57 angstrom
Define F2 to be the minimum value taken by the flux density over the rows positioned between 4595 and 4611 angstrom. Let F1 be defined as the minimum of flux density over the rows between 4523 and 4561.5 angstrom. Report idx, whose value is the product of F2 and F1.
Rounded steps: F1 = 20.24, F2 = 20.53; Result 416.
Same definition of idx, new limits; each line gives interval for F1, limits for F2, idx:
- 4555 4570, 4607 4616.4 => 503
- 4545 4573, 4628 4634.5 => 432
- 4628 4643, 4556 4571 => 483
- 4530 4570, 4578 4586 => 458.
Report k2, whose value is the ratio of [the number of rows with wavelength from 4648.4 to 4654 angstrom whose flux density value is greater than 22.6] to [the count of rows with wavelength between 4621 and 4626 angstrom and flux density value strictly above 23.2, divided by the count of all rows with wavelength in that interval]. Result 25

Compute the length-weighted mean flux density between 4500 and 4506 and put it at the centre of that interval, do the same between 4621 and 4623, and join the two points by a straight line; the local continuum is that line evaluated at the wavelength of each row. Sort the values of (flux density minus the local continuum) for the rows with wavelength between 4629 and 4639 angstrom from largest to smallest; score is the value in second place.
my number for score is 1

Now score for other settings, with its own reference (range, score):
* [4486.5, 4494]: -2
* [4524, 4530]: -4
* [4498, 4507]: 0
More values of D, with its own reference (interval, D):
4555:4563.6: 4555.72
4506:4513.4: 4508.75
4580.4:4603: 4598.93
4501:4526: 4524.35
